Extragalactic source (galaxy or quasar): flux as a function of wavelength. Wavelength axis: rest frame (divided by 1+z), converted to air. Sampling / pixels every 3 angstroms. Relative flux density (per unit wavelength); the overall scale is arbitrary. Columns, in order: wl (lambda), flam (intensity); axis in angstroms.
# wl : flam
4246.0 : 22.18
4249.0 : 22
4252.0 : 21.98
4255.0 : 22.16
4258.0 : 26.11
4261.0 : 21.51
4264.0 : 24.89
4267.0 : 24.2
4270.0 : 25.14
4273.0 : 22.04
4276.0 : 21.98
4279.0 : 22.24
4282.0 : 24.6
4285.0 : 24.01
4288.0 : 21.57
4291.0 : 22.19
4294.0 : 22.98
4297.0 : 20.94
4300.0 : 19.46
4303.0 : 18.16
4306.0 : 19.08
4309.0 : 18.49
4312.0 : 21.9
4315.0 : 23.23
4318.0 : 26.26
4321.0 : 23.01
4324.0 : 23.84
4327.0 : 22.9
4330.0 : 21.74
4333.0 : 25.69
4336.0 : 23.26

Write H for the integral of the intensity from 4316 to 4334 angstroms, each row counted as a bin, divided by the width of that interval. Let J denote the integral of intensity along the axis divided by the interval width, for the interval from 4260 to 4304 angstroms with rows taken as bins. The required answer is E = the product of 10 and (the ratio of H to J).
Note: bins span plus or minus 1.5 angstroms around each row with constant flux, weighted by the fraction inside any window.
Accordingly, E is 10.6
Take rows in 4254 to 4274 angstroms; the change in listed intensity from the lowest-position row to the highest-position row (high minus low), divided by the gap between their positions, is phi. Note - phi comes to -0.0067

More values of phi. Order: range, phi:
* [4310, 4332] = -0.0089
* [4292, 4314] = -0.0600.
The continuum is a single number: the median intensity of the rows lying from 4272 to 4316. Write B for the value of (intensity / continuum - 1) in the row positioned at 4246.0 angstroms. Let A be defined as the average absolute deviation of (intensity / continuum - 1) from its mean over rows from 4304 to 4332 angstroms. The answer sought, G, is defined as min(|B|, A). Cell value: 0.009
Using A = 0.080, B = 0.01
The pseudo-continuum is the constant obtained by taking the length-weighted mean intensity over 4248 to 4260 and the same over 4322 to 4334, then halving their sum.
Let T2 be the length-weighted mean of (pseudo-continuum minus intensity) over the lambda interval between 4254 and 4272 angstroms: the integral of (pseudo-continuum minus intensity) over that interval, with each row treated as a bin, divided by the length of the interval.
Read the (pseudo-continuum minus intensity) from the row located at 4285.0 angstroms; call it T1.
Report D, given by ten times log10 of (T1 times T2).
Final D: -2.3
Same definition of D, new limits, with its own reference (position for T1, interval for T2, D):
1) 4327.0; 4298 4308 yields 1.6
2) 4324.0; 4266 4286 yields -9.4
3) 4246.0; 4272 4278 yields 1.1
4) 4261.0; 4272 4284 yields -1.2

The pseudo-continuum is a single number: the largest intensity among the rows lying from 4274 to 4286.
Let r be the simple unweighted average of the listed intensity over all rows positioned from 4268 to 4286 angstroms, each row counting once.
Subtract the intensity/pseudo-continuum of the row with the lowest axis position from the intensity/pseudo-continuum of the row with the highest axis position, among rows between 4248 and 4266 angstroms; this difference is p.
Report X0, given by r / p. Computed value 199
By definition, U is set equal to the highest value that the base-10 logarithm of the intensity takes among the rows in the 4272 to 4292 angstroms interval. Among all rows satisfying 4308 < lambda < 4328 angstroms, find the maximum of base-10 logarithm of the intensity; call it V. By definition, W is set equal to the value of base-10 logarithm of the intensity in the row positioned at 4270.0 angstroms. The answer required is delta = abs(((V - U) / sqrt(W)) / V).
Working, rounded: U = 1.39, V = 1.42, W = 1.40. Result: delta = 0.017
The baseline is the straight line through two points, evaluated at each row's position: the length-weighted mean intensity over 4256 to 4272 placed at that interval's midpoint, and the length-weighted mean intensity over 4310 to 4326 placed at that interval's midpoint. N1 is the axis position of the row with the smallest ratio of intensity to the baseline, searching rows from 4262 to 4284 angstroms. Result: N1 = 4276.0 angstroms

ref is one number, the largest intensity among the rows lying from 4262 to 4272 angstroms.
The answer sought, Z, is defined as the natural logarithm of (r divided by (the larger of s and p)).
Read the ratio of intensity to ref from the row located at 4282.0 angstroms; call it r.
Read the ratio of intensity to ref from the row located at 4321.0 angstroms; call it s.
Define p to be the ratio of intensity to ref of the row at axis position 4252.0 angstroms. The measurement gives 0.07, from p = 0.874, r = 0.979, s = 0.92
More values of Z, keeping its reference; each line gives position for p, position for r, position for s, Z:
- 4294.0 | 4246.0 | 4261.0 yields -0.04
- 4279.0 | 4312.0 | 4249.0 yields -0.02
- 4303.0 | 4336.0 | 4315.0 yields 0.00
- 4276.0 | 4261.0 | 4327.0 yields -0.06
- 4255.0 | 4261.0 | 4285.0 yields -0.11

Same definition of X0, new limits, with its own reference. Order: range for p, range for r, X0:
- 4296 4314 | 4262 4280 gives 600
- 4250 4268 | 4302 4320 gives 235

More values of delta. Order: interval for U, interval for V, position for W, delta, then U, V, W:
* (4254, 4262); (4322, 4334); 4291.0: 0.004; 1.42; 1.41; 1.35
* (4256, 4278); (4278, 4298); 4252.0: 0.016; 1.42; 1.39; 1.34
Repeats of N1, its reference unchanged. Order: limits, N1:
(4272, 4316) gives 4303.0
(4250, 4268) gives 4261.0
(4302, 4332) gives 4303.0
